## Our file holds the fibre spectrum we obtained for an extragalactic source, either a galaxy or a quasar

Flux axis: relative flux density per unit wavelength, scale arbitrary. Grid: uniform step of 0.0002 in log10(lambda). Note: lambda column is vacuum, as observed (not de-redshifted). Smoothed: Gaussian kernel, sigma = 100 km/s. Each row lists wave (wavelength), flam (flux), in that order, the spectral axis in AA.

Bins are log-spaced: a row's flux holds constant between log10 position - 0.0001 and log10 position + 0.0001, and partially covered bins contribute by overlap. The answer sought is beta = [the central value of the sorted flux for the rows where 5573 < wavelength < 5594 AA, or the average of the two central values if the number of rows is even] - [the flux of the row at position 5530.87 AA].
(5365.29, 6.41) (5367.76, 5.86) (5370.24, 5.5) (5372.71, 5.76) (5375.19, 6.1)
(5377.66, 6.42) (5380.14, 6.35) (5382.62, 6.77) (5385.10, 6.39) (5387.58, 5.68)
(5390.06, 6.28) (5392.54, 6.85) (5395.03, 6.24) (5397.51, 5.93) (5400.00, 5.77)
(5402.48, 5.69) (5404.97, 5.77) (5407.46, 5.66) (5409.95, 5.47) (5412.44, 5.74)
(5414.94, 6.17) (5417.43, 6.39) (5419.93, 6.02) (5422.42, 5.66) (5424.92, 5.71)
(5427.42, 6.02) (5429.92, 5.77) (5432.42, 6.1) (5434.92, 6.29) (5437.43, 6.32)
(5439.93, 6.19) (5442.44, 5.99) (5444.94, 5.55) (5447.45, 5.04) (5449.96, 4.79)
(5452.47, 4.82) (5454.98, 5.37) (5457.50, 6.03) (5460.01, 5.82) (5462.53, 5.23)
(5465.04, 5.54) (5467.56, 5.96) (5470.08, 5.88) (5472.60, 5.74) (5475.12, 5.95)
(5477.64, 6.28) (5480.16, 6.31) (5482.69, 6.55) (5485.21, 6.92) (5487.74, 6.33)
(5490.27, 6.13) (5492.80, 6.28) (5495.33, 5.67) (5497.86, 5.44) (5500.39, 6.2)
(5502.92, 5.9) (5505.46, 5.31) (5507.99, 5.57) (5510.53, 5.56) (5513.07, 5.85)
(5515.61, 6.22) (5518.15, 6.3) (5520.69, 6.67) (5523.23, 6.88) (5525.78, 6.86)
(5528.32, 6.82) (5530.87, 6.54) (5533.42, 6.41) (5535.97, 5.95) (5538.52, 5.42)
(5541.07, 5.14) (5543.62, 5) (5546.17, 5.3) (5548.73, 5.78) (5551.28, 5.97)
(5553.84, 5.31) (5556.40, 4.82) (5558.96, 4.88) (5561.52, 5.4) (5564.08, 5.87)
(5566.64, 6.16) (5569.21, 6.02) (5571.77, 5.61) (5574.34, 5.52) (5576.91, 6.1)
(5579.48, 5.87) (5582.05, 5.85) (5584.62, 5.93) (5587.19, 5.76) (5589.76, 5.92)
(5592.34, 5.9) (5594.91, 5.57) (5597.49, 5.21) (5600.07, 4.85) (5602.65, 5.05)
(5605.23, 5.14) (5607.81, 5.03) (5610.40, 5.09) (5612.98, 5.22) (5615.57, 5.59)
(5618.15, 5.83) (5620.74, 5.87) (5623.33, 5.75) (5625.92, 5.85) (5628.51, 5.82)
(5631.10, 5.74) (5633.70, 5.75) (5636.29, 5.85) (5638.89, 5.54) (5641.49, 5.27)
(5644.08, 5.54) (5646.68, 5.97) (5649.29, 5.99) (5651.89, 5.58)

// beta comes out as -0.7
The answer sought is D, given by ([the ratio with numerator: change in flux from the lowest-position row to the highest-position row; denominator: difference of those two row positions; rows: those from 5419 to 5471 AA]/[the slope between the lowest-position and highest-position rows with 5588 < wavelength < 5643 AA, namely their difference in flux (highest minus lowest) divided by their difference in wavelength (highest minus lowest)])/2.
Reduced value 0.1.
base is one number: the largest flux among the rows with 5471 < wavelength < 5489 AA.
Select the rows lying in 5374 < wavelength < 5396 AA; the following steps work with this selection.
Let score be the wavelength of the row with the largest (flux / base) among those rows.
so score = 5392.54 AA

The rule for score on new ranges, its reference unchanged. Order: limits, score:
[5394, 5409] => 5395.03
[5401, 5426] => 5417.43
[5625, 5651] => 5649.29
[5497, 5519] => 5518.15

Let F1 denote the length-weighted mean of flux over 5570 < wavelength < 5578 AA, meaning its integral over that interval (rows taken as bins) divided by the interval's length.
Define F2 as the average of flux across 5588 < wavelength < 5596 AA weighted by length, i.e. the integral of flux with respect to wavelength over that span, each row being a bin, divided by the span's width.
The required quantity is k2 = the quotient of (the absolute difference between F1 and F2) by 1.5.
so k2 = 0.03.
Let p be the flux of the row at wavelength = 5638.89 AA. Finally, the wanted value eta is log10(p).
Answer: 0.744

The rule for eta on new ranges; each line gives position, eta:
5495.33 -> 0.754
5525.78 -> 0.836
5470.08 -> 0.769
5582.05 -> 0.767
